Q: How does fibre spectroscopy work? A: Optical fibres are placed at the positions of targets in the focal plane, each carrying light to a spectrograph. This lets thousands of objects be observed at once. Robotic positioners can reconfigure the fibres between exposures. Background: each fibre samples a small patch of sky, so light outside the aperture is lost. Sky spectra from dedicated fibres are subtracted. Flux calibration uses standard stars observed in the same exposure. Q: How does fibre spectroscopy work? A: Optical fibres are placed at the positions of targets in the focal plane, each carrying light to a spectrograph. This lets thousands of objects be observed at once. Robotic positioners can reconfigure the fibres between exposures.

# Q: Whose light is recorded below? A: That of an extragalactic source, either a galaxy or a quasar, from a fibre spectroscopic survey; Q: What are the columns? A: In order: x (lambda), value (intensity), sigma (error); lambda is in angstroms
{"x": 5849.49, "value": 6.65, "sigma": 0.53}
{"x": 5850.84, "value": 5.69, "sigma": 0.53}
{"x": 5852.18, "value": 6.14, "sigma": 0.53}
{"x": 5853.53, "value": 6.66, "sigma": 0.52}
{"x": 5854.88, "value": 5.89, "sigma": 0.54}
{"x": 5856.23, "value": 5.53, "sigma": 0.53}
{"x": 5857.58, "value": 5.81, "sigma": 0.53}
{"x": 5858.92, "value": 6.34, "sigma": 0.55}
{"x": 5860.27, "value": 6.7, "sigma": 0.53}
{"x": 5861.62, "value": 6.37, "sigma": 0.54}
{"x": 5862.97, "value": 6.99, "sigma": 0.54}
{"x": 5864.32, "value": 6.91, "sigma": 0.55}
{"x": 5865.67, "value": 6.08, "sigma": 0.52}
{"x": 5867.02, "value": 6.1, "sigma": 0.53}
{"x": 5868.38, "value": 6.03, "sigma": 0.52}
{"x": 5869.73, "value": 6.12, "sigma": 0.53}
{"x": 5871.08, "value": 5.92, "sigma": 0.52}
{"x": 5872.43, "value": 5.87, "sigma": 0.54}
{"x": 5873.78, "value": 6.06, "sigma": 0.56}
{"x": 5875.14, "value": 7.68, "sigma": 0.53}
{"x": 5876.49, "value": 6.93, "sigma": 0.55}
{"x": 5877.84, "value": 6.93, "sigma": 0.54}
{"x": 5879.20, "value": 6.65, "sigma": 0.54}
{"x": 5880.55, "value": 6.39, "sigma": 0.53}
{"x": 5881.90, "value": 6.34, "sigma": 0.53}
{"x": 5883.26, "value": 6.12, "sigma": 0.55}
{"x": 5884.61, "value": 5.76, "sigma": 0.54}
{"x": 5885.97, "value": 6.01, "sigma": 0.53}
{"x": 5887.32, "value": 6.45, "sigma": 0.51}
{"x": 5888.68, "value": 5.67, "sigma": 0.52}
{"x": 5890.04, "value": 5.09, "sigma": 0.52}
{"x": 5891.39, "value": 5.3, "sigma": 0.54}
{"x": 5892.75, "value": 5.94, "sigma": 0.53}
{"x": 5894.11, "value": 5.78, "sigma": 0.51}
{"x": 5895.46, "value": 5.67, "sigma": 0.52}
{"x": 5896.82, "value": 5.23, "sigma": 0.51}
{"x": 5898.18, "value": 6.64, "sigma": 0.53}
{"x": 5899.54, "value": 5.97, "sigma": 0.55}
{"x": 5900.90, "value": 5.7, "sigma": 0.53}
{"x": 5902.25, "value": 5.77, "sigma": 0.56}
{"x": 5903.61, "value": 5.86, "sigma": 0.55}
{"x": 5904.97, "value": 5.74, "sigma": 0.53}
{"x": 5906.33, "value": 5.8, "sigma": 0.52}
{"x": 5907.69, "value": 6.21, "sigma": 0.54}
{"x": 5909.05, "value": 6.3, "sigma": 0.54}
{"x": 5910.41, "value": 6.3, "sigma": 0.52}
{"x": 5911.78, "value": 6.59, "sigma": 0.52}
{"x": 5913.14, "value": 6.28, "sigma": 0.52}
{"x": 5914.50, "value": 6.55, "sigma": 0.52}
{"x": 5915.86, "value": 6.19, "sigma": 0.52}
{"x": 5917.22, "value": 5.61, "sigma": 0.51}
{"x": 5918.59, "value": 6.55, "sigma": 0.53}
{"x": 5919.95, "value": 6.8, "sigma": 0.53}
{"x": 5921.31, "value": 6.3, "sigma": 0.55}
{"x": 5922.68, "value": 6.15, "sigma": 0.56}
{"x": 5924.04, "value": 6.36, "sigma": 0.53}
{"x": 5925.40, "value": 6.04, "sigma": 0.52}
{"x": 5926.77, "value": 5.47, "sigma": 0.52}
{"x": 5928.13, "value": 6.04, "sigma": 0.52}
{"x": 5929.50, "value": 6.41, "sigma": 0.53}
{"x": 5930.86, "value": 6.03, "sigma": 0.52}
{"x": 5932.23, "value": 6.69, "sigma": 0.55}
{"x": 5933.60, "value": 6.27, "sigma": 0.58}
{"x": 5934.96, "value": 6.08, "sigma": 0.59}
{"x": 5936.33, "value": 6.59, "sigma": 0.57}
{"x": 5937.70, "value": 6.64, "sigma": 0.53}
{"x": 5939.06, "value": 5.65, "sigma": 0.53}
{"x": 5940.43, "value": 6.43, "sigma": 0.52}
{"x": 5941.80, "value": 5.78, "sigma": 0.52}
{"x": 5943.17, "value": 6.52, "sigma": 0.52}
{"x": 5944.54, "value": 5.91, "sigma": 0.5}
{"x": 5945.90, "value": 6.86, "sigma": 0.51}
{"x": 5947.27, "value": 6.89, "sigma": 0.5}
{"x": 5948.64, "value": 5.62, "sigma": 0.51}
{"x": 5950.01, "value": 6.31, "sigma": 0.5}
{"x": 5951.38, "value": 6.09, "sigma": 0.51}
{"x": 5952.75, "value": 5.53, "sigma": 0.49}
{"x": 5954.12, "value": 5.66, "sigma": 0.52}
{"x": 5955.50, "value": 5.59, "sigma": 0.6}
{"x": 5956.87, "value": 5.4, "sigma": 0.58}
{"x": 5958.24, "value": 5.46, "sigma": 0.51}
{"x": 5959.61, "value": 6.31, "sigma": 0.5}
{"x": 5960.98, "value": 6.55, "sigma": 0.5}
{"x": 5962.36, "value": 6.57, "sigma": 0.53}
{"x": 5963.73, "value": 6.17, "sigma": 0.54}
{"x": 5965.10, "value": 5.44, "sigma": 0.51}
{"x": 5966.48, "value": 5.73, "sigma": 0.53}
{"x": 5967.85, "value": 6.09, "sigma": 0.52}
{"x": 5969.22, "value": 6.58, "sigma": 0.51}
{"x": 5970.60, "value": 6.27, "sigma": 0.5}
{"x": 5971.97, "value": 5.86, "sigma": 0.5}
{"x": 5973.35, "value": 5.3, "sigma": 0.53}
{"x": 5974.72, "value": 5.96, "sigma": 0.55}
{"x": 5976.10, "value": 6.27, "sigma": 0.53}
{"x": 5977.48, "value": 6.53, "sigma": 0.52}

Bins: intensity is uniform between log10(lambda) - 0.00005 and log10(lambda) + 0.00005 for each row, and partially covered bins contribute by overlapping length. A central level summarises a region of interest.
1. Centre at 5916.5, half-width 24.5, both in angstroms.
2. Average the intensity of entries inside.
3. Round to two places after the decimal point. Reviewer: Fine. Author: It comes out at 6.13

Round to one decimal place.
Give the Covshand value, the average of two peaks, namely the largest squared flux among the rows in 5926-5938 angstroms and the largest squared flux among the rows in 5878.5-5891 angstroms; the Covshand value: 44.5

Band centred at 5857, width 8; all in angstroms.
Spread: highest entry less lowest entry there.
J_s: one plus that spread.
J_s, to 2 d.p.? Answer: 2.17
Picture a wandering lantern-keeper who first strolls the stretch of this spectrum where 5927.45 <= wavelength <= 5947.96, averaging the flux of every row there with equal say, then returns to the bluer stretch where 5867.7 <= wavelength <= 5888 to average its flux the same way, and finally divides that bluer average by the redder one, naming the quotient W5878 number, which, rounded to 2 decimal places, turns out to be 1.00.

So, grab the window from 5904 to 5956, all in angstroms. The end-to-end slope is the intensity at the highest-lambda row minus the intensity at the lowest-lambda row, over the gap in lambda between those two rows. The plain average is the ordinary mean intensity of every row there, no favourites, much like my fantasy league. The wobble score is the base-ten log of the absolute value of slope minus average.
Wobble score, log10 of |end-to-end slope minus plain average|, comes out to 0.791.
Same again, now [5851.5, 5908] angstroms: 0.787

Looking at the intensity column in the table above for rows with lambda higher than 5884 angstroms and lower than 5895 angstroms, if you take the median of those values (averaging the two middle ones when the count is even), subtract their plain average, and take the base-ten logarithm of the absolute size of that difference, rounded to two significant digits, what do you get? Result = -1.7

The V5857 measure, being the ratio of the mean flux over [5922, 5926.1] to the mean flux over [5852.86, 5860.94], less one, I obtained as 0.005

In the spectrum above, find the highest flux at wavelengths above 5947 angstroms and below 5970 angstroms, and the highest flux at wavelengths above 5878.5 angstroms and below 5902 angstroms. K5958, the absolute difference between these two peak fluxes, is 0.2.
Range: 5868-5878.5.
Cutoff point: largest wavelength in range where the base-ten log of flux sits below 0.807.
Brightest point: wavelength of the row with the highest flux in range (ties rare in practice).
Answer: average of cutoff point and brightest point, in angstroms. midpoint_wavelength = 5874.5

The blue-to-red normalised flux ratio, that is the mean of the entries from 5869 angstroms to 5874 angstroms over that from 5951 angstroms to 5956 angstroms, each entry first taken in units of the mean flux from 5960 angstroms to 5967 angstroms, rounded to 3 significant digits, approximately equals 1.05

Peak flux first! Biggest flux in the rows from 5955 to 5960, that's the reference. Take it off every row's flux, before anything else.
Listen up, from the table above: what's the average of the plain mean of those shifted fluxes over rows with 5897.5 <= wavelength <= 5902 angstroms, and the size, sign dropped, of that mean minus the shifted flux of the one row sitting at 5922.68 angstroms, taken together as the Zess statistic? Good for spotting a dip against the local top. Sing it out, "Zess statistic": -0.1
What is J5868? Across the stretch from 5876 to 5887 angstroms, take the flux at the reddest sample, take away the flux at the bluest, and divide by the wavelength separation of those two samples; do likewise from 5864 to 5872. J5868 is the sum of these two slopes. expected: -0.24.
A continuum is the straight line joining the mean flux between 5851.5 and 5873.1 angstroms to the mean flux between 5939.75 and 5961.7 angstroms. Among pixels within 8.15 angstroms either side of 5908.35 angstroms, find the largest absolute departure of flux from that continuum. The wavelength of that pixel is 5911.78 angstroms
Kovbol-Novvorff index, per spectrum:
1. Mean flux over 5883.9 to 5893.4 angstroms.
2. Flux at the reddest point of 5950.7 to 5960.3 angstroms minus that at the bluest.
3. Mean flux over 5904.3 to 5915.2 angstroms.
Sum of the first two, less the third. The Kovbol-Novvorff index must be -0.3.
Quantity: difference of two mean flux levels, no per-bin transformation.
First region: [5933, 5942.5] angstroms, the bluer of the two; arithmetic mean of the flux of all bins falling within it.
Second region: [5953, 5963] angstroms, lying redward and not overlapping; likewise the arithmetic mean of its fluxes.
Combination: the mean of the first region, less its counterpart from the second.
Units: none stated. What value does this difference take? 0.3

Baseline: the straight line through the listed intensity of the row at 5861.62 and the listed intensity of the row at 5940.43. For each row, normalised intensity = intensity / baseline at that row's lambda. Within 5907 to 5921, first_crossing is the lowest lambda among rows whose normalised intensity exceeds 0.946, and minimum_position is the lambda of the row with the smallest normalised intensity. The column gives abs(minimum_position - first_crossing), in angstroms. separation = 9.5 angstroms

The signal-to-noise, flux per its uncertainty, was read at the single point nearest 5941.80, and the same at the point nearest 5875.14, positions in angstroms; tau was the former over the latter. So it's 0.77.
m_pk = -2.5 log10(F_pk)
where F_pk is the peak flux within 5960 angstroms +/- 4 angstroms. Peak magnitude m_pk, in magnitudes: -2.04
